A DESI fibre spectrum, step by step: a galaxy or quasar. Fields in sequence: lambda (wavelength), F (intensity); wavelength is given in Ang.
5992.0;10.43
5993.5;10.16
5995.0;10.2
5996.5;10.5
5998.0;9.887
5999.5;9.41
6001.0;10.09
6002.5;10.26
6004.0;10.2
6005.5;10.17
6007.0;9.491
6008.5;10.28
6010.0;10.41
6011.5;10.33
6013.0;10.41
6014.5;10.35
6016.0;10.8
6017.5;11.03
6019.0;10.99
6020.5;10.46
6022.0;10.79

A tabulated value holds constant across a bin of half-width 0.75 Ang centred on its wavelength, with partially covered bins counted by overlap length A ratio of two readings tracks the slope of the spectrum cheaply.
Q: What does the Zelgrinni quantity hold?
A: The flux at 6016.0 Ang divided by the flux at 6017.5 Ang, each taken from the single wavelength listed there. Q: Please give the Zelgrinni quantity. 0.98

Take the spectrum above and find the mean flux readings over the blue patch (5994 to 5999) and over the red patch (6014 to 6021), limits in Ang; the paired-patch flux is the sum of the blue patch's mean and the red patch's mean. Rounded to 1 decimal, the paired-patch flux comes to 20.9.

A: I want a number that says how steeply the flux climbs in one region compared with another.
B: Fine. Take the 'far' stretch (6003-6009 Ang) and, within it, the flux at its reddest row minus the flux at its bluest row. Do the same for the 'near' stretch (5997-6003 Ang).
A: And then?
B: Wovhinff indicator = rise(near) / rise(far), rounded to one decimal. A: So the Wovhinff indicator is 4.7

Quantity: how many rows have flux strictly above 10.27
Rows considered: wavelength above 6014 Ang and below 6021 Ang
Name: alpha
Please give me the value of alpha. 5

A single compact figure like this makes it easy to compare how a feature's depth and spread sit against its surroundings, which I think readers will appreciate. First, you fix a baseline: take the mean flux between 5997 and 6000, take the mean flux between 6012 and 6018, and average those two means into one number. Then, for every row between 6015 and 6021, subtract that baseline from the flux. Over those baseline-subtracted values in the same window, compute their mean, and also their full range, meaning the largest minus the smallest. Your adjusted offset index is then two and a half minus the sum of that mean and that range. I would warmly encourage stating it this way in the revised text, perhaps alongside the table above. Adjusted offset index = 1.3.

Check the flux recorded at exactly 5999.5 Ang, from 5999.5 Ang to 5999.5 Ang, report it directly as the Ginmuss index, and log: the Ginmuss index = 9.41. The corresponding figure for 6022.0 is 10.79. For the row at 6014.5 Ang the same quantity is 10.35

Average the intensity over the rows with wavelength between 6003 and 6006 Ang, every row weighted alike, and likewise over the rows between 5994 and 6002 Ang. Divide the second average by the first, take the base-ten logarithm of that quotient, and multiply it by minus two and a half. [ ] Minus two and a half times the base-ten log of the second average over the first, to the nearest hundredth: 0.02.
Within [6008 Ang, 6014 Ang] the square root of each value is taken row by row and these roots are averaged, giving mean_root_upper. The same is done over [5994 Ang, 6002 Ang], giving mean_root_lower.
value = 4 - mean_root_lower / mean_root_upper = 3.02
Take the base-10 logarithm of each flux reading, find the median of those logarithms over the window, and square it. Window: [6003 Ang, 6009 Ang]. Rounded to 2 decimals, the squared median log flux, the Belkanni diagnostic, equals 1.02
